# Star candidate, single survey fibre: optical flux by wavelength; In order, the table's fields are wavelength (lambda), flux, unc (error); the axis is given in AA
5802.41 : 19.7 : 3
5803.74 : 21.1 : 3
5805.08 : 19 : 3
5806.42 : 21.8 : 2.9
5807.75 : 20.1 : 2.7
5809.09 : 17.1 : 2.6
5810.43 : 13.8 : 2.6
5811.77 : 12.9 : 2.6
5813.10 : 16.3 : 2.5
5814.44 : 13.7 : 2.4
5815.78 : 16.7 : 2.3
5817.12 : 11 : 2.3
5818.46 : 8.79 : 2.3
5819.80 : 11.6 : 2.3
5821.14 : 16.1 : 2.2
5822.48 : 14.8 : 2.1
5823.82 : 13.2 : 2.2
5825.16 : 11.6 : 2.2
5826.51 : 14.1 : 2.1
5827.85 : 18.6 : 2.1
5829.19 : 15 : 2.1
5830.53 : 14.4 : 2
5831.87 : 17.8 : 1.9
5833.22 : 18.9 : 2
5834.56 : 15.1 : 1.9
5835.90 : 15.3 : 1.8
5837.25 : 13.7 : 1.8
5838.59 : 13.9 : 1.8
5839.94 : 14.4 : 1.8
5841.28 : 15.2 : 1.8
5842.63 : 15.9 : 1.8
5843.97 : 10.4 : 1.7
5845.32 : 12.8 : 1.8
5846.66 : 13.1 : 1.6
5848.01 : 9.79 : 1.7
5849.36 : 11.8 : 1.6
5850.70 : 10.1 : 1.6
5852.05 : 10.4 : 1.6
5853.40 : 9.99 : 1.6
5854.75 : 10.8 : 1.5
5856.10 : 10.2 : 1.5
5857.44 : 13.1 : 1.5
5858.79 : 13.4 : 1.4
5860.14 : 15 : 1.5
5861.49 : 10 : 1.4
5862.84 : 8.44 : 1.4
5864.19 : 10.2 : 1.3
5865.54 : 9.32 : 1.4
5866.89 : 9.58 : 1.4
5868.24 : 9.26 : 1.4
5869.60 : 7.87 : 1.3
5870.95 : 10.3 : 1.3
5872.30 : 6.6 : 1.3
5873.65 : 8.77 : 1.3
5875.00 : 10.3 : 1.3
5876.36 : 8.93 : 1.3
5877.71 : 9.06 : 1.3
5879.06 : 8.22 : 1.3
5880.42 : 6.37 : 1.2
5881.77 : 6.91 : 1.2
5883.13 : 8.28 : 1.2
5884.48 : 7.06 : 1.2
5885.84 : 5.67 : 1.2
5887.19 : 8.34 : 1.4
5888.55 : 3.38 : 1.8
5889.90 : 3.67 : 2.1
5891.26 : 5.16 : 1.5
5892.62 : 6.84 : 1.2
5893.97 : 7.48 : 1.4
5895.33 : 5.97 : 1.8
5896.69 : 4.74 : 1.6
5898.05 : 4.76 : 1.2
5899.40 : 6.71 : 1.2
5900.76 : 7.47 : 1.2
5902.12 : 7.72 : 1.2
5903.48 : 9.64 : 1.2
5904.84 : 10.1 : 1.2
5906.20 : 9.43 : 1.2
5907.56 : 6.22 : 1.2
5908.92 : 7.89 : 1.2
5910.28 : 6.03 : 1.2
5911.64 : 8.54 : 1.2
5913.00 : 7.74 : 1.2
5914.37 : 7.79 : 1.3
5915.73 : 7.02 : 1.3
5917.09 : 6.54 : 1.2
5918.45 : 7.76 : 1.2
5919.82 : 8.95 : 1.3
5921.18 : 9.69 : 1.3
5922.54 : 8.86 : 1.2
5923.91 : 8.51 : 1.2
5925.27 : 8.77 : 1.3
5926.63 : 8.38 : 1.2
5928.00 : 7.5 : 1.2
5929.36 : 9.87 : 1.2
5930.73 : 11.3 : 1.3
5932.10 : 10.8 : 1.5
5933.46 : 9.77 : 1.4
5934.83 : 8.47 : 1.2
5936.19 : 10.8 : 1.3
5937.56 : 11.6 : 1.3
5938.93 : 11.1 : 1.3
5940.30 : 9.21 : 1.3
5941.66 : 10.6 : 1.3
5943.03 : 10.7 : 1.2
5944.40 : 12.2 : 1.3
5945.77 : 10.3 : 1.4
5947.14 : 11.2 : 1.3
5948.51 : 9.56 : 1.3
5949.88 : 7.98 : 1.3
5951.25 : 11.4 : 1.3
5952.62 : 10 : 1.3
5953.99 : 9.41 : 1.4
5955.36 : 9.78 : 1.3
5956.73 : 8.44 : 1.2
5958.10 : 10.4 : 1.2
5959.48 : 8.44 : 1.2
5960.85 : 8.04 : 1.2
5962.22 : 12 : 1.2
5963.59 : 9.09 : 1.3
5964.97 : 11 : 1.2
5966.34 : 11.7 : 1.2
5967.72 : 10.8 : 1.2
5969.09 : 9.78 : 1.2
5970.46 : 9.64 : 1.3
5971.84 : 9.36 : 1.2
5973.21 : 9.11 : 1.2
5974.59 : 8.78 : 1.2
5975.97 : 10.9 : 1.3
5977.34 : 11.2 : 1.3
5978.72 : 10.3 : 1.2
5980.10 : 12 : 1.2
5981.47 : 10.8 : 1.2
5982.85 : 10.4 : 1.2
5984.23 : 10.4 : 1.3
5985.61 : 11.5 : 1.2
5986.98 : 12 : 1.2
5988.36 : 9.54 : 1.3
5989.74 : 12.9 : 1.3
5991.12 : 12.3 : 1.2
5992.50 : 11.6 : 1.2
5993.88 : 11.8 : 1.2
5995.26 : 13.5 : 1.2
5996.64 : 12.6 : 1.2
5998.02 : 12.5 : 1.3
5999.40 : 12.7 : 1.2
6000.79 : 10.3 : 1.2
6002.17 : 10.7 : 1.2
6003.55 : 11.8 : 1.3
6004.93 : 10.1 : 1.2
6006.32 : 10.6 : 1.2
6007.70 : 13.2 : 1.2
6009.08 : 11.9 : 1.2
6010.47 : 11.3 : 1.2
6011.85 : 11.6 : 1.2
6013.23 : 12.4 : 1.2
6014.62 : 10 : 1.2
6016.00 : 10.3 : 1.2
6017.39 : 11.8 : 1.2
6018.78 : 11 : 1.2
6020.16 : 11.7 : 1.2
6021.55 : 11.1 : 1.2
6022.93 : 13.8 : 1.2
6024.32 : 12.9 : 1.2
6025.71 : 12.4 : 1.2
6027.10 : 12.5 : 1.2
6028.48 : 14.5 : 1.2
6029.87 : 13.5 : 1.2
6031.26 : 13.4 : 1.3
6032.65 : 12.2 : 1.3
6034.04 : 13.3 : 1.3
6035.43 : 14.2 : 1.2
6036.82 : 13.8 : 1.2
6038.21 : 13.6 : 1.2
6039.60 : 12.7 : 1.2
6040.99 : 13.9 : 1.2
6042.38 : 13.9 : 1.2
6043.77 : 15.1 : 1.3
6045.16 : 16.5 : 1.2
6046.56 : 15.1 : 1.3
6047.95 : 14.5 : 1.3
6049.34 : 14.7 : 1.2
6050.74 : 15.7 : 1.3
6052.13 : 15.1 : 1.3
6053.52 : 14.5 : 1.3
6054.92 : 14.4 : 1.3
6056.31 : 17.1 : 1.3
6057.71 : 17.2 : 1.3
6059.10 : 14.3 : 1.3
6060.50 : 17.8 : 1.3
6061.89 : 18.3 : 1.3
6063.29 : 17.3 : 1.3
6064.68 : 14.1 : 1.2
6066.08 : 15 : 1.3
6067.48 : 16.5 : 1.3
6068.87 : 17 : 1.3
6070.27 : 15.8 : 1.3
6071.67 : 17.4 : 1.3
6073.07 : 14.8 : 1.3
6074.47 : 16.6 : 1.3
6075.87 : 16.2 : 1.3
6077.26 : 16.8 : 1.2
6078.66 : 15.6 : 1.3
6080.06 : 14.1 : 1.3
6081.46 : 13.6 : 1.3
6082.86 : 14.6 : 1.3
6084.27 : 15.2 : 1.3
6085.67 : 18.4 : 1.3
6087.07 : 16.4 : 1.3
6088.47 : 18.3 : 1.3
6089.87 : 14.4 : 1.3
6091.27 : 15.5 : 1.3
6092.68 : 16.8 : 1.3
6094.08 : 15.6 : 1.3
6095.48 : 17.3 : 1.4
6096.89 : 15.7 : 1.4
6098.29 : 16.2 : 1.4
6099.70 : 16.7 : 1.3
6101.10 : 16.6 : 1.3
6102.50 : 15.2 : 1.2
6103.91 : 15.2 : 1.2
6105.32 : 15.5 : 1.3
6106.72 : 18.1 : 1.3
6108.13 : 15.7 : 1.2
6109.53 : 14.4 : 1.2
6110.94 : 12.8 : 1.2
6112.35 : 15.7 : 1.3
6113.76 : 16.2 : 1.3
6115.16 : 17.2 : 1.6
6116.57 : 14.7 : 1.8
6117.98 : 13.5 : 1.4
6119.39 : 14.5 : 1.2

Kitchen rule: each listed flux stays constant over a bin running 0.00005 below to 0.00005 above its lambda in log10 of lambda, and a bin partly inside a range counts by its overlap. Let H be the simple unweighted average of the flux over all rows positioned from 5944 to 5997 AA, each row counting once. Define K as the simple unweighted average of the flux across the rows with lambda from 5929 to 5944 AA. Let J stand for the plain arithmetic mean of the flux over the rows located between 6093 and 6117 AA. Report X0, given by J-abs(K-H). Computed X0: 16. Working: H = 10.6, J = 15.8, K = 10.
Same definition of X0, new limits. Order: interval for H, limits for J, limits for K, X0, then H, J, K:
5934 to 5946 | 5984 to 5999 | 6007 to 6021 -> 11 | 10.6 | 11.9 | 12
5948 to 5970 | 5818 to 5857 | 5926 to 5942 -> 13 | 9.9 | 13.4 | 10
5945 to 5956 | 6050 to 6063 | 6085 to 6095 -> 10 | 10.0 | 16.0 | 16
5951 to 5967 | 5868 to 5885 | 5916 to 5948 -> 8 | 10.0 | 8.3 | 10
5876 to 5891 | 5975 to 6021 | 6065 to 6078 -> 2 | 6.9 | 11.4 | 16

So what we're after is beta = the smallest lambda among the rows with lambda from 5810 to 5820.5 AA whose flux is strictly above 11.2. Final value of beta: 5810.43 AA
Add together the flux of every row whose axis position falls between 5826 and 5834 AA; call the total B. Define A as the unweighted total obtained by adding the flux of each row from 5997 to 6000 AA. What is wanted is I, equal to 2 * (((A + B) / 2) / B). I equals 1.3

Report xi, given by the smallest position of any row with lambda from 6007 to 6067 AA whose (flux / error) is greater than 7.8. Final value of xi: 6007.70 AA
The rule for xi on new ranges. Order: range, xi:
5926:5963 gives 5929.36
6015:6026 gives 6016.00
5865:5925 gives 5870.95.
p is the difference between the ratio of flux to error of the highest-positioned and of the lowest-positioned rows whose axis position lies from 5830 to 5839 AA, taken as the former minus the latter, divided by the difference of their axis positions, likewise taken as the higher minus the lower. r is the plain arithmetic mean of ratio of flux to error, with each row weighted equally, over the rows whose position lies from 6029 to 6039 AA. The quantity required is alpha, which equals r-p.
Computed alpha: 10.8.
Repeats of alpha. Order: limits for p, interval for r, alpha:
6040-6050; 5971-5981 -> 8.2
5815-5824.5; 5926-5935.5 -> 7.5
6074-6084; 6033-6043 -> 11.4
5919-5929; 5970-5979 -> 8.0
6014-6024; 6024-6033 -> 10.3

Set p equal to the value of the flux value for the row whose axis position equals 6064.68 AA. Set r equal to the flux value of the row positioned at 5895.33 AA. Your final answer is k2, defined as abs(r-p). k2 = 8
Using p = 14.1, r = 5.97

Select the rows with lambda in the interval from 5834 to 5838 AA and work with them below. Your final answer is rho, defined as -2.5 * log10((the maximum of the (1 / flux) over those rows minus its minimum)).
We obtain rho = 5.3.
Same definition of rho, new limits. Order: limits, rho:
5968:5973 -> 5.8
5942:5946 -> 4.6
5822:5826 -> 4.3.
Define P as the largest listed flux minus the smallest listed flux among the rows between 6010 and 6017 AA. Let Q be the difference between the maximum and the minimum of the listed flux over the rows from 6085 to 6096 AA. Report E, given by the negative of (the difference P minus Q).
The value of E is 1.6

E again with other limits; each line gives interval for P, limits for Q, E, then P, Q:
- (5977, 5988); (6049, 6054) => -0.5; 1.7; 1.2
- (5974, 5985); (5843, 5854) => 0.1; 3.2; 3.3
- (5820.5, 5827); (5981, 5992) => -1.1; 4.5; 3.4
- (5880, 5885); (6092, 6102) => -0.2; 1.9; 1.7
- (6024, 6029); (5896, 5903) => 0.9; 2.1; 3.0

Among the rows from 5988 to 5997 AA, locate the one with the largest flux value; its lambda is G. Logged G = 5995.26 AA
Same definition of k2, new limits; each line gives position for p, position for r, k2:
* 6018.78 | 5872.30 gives 4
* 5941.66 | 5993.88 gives 1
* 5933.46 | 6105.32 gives 6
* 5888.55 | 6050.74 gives 12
